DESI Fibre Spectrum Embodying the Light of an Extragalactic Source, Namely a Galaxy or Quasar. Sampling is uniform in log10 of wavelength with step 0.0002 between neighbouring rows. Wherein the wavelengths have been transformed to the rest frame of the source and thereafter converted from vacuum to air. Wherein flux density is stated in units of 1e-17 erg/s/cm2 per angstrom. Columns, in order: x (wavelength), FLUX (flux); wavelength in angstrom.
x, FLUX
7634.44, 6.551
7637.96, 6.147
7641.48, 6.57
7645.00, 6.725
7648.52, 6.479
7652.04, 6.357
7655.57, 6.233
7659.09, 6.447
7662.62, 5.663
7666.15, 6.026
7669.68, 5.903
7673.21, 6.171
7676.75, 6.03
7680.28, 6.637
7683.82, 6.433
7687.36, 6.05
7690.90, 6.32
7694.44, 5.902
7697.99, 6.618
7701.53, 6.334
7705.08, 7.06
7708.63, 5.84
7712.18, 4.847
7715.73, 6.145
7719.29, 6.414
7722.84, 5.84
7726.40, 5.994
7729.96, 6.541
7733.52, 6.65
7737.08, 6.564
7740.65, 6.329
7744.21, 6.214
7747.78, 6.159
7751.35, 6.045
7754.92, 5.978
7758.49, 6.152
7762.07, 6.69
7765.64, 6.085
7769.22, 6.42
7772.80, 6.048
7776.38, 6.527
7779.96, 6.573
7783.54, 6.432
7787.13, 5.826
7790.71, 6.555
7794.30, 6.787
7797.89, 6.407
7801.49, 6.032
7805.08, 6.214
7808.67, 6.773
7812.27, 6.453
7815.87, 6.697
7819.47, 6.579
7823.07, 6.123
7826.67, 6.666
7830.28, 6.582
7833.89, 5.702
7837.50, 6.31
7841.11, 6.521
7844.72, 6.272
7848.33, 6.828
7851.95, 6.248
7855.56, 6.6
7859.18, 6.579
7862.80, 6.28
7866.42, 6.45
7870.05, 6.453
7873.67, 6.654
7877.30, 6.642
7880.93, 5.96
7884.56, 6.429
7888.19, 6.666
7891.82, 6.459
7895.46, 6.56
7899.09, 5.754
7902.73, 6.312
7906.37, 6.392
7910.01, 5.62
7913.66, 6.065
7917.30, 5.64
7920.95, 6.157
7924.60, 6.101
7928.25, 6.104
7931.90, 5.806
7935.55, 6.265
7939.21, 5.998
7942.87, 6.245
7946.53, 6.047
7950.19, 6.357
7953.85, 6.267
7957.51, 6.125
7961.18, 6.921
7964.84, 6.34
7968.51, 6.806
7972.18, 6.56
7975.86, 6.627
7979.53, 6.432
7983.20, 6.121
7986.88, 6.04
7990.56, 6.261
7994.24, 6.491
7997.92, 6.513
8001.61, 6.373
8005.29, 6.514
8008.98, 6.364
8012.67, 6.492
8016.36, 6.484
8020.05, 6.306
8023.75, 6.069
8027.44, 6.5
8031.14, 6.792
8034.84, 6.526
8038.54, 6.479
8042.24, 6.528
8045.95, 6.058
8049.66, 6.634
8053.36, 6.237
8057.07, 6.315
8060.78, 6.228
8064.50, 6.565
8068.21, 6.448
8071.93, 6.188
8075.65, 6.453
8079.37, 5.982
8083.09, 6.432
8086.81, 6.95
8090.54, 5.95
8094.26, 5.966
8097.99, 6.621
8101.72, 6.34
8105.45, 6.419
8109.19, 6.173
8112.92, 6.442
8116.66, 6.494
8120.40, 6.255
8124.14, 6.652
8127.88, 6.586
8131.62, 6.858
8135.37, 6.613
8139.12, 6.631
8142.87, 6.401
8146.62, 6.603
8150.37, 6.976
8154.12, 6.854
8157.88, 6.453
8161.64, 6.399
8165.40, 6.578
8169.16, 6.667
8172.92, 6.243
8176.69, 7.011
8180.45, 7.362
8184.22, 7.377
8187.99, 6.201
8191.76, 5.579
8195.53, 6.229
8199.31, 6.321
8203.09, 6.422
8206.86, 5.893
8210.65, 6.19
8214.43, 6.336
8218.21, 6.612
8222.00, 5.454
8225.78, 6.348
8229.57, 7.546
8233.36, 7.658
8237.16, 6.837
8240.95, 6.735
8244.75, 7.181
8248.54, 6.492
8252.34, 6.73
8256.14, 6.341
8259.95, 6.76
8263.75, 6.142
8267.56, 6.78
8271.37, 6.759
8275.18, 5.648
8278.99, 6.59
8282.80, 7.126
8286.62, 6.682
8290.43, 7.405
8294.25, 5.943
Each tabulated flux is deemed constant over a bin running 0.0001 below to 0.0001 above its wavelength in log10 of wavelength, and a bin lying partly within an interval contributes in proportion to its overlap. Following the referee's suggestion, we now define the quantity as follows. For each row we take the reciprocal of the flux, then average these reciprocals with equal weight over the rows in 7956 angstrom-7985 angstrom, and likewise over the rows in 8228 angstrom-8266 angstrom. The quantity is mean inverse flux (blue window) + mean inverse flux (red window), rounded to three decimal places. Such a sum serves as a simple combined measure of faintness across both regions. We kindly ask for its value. 0.301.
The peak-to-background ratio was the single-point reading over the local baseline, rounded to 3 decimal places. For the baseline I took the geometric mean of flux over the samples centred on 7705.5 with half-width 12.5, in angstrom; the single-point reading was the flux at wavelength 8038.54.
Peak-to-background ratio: 1.067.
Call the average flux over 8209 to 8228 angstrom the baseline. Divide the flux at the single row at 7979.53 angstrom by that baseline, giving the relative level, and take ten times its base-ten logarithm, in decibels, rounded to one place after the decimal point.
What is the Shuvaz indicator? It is 0.2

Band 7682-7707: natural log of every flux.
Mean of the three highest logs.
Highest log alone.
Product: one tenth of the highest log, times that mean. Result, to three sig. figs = 0.372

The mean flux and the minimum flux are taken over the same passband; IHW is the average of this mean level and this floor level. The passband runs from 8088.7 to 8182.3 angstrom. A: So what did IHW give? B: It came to 6.25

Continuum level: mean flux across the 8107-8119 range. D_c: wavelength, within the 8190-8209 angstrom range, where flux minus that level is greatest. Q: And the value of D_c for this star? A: 8203.09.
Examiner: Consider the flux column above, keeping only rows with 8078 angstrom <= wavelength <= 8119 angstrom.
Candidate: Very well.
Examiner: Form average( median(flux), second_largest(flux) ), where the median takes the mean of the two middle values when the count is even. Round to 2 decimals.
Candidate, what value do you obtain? 6.52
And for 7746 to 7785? 6.37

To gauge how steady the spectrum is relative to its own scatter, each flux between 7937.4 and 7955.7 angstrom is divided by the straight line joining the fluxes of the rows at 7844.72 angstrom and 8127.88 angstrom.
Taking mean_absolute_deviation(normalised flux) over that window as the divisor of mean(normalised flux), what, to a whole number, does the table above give 49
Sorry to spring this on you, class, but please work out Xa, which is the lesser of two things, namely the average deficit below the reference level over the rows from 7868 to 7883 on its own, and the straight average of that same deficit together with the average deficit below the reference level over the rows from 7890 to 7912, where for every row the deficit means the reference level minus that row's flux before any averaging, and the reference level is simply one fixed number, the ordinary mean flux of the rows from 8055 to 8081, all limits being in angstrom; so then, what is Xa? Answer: -0.116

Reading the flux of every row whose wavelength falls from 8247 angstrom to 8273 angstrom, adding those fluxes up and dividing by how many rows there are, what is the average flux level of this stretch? 6.57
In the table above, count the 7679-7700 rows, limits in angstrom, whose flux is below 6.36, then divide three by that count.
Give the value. 1.0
